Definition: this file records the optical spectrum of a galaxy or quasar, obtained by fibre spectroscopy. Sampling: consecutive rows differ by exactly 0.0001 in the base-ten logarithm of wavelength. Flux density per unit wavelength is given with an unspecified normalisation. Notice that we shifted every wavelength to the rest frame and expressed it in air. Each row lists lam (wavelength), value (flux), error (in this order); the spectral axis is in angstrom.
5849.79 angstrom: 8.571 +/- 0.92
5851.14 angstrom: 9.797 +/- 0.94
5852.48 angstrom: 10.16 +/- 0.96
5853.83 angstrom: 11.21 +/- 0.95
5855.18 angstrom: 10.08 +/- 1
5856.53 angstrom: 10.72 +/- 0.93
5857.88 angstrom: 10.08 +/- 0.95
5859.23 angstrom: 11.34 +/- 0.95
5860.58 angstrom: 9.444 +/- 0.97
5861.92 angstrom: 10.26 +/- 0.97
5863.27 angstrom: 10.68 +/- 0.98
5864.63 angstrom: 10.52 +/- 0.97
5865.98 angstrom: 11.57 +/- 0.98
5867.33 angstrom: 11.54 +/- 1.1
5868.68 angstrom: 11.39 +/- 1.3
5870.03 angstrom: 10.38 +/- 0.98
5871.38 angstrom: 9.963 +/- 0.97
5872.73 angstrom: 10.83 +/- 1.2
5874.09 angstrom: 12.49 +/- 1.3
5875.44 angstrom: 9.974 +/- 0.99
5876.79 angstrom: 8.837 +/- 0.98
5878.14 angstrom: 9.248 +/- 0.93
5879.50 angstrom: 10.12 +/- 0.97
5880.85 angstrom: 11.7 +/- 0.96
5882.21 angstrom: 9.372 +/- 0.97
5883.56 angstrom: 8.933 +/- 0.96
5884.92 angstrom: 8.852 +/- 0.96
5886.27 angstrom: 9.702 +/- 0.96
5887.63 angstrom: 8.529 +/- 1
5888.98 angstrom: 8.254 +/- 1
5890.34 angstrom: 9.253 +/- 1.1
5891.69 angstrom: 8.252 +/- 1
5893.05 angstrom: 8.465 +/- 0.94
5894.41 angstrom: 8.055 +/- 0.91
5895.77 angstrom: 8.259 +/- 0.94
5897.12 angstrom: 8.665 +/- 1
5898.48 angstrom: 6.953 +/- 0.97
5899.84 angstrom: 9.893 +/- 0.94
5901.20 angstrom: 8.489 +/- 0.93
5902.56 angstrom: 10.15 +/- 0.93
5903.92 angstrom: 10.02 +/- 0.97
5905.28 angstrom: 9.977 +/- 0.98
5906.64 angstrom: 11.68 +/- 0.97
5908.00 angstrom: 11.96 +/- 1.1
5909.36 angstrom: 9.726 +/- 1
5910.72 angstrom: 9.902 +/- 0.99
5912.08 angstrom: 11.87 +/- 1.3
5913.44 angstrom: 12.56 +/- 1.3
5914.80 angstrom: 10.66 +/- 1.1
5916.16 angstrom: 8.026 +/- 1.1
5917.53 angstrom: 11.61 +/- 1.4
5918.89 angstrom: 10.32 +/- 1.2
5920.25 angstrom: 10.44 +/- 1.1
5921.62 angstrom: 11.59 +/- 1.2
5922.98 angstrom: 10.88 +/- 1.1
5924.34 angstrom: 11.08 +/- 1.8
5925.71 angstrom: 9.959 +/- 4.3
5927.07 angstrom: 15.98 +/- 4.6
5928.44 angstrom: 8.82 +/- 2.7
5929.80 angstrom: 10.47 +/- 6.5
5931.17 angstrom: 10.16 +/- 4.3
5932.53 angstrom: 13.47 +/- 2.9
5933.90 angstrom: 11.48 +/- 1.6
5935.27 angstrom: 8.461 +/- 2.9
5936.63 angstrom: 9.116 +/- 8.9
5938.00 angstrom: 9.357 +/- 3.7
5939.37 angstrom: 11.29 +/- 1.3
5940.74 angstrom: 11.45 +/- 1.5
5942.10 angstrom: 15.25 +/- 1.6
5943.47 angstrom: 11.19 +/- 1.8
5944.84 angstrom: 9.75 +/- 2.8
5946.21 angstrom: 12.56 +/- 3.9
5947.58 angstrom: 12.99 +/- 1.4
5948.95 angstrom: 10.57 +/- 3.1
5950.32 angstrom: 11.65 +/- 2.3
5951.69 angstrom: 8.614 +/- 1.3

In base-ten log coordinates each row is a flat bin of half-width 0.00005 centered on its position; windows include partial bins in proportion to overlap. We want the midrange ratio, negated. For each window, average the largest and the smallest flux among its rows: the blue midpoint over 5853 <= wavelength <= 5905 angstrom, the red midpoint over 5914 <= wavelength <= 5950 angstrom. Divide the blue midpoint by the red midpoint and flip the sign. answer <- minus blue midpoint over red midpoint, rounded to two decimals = -0.81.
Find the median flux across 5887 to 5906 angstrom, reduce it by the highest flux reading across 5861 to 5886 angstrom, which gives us -4.0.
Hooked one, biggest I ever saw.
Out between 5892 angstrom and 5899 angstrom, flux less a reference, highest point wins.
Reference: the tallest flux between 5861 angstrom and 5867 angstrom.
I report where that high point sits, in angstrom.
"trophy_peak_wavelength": 5897.12 angstrom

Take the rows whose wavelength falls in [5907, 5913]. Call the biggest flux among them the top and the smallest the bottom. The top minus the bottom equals 2.2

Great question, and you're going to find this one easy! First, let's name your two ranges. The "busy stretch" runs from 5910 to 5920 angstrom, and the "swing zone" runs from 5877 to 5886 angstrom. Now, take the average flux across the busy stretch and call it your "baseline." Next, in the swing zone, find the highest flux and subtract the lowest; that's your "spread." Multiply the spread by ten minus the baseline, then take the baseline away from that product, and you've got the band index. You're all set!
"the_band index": -12.7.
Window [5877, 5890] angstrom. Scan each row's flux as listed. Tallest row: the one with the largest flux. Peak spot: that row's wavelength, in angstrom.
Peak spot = 5880.85 angstrom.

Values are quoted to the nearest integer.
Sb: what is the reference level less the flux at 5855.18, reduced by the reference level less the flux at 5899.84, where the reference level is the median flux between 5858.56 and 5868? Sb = 0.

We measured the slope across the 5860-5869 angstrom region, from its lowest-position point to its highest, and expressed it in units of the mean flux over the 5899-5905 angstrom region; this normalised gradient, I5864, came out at 0.025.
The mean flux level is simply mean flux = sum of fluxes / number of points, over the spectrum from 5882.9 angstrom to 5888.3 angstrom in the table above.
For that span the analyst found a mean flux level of 9.0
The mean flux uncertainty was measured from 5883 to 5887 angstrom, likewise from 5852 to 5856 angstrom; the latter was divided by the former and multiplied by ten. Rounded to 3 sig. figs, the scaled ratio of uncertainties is 10.1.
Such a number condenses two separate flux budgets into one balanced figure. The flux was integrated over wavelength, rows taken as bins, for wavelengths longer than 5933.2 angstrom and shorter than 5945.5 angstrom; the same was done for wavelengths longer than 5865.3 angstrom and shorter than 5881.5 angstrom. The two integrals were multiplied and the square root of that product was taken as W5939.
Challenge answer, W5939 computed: 152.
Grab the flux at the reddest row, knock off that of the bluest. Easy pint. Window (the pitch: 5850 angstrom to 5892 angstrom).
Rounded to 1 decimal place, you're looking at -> -1.5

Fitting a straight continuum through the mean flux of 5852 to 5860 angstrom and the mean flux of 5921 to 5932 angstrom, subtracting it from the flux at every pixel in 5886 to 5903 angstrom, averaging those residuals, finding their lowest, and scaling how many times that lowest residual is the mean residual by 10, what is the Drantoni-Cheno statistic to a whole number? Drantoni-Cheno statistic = 18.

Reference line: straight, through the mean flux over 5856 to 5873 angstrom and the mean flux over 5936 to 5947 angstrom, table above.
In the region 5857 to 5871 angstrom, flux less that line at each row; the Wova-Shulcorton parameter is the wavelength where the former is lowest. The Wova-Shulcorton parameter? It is 5860.58 angstrom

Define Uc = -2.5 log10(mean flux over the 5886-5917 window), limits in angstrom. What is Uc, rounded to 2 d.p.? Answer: -2.45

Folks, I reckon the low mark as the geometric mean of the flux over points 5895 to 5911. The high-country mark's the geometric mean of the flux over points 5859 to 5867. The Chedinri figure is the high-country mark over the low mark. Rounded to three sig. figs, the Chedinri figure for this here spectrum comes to 1.11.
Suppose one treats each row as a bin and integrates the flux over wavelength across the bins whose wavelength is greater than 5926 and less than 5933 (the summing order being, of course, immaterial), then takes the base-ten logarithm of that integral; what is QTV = 1.91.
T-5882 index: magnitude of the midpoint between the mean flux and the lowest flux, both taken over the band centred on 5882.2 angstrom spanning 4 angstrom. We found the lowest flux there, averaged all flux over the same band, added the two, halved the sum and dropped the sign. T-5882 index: 9.5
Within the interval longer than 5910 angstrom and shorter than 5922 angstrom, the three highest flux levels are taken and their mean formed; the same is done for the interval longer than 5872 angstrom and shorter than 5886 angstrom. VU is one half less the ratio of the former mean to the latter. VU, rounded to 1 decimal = -0.5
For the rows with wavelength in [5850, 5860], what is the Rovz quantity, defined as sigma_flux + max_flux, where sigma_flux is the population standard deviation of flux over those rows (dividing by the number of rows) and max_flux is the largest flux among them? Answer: 11.9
